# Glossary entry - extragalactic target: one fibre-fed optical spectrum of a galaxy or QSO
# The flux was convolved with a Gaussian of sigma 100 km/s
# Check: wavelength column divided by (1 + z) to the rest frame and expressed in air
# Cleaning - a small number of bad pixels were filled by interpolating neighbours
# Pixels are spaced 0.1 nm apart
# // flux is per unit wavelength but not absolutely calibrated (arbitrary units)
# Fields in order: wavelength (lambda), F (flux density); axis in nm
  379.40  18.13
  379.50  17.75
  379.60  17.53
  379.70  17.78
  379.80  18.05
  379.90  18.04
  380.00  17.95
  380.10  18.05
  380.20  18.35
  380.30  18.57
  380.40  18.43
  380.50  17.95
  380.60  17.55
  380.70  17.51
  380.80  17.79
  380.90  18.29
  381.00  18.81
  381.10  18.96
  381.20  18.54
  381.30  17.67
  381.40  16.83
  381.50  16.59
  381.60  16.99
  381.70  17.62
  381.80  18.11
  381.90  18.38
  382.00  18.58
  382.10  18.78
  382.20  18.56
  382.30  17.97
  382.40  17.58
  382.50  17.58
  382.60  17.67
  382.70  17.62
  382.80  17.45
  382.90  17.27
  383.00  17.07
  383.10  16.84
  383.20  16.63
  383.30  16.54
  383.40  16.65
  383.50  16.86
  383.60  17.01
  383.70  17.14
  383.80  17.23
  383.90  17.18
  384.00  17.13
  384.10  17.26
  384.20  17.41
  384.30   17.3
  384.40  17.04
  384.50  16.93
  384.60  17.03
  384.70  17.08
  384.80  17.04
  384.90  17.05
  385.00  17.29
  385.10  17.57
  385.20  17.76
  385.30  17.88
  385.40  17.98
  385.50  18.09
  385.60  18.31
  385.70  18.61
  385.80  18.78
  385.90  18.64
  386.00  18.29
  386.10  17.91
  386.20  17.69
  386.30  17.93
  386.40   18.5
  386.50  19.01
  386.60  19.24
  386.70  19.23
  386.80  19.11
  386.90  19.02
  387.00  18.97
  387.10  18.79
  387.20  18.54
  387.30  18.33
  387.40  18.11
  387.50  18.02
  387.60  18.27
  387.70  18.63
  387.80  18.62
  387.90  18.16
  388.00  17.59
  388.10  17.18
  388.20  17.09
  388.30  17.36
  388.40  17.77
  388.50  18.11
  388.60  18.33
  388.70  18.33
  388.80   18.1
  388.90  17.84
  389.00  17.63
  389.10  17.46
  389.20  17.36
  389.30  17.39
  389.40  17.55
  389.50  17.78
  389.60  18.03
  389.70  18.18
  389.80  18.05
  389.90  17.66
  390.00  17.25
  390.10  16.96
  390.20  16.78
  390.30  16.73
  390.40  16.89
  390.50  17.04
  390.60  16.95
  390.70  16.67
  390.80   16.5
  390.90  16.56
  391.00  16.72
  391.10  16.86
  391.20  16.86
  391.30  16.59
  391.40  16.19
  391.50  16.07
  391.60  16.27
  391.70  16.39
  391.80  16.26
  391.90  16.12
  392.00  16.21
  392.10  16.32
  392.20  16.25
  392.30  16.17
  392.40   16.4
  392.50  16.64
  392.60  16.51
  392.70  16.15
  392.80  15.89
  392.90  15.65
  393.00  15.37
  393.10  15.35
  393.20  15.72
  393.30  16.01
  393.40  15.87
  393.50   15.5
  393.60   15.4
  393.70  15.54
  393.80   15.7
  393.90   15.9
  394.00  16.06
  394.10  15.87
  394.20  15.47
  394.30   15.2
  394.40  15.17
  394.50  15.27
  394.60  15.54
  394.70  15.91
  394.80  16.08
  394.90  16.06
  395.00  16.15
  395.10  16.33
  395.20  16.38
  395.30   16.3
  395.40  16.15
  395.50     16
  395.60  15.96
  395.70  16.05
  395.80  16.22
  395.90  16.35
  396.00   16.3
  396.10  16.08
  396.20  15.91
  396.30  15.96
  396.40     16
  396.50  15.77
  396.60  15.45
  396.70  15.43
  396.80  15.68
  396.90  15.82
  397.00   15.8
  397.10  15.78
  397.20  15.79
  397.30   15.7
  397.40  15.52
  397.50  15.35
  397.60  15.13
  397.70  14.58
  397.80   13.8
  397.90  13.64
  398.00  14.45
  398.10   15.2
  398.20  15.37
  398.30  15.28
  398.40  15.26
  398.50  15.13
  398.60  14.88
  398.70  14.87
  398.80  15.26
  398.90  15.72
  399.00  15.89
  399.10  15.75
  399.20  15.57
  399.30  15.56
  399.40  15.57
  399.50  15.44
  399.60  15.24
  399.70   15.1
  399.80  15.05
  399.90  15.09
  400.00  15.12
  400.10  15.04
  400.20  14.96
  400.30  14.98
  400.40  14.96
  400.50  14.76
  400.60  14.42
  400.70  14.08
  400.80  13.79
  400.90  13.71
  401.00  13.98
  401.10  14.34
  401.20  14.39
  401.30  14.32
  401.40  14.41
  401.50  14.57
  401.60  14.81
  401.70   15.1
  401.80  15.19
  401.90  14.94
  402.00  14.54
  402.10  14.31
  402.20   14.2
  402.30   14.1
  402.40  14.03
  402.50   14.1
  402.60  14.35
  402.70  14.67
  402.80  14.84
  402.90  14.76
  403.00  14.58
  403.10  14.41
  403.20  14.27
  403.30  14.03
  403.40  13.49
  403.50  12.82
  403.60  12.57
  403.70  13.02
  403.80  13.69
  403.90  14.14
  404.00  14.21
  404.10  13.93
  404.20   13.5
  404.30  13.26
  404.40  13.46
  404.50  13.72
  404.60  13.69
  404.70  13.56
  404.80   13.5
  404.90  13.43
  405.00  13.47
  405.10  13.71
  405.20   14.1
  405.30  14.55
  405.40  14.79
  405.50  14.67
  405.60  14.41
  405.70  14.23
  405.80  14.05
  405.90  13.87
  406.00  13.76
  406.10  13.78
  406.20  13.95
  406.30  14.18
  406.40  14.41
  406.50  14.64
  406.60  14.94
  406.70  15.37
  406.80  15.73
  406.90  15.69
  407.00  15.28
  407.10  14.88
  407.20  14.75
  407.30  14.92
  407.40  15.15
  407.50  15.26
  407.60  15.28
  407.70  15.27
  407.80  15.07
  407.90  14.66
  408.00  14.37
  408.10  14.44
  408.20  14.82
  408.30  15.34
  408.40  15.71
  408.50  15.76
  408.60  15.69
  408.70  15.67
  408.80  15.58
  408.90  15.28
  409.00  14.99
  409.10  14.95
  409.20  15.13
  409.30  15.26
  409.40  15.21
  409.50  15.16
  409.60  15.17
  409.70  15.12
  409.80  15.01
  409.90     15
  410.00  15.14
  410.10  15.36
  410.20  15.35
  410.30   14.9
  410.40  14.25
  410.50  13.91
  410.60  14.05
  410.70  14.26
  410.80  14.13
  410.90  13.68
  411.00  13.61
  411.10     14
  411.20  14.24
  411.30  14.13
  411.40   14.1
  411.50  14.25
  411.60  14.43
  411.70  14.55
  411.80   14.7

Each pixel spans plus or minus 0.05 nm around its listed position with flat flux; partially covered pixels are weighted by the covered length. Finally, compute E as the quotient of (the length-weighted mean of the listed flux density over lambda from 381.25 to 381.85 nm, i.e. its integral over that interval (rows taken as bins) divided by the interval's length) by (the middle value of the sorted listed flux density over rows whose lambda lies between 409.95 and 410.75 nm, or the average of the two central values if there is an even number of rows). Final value 1.19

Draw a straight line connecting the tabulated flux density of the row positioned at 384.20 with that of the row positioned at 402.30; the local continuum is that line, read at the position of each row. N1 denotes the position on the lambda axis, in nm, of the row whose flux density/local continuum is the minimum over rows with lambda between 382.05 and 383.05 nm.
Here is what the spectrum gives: 383.00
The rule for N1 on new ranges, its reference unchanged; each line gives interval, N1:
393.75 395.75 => 394.40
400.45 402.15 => 400.90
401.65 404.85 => 403.60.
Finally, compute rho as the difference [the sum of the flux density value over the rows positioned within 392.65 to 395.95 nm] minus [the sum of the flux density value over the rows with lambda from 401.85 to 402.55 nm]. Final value 422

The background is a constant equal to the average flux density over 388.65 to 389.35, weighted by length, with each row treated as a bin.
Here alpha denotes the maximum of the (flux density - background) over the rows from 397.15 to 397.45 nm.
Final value -1.9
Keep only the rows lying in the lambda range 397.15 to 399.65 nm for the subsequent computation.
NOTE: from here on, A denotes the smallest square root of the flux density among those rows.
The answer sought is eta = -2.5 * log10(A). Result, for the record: -1.42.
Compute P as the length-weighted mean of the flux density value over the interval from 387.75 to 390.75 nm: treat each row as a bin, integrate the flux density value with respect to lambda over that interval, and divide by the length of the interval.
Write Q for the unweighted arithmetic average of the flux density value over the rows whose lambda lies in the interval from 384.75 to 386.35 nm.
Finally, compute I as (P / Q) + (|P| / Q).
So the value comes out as 2.0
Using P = 17.6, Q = 17.9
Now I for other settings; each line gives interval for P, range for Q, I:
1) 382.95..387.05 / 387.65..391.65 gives 2.0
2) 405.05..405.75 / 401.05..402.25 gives 2.0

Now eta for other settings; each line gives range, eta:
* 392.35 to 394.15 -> -1.48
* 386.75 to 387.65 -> -1.57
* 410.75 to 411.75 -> -1.42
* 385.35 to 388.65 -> -1.54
